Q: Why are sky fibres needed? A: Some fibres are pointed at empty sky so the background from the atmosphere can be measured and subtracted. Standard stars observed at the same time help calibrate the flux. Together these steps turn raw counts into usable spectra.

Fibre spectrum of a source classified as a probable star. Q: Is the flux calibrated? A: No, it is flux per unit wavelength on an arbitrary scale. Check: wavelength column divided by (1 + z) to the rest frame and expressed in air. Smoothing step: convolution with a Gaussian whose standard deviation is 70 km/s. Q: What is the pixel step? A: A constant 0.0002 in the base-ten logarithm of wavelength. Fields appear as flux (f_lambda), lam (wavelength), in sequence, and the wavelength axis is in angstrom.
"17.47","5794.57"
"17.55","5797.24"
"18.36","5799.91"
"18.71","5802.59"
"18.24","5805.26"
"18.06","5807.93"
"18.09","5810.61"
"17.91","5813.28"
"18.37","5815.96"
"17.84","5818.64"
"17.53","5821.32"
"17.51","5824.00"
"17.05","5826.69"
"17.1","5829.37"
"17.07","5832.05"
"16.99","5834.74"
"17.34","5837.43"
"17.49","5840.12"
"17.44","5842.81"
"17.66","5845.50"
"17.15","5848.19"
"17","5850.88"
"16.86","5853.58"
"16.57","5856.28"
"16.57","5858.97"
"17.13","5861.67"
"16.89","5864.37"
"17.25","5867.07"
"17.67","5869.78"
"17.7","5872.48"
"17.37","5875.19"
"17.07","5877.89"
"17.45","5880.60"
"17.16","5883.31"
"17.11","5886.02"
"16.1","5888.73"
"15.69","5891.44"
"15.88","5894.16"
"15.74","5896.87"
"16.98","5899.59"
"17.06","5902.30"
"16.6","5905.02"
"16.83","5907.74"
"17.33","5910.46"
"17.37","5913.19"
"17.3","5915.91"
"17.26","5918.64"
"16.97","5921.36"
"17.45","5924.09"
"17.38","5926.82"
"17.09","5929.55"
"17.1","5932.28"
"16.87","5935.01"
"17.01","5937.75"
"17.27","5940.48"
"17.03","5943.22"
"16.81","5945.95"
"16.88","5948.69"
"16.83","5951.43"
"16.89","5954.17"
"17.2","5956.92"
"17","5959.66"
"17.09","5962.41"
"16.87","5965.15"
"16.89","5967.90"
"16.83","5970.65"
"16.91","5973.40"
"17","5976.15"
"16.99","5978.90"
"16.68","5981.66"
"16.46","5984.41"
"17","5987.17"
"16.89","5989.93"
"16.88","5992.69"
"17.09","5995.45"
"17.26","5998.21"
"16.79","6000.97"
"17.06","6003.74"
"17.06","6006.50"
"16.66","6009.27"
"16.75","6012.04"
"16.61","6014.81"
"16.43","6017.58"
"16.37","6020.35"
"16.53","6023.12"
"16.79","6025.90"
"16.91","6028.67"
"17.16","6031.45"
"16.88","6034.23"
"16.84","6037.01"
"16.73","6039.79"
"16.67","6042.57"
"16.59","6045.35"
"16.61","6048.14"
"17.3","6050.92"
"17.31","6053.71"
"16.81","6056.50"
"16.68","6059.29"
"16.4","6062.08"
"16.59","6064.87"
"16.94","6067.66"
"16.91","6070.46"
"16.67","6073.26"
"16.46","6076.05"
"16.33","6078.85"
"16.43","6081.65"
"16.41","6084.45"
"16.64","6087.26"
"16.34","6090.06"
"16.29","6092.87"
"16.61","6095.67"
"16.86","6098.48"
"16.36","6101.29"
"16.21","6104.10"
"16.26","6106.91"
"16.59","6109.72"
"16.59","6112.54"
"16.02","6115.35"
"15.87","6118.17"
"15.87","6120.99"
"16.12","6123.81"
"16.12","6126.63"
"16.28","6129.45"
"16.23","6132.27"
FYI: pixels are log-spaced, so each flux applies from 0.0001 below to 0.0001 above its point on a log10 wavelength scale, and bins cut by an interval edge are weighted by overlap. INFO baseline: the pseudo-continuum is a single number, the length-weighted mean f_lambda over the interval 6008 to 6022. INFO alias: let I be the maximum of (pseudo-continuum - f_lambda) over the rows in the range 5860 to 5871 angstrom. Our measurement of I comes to -0.32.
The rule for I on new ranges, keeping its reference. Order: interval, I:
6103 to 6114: 0.36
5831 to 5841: -0.42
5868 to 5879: -0.50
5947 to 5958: -0.26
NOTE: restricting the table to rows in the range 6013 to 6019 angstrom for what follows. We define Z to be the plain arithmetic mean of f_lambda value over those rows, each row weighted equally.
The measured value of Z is 16.52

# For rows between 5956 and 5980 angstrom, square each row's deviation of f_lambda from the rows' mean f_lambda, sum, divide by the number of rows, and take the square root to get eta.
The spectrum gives 0.11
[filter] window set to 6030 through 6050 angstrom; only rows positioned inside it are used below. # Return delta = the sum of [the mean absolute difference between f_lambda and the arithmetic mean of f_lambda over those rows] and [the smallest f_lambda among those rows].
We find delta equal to 16.7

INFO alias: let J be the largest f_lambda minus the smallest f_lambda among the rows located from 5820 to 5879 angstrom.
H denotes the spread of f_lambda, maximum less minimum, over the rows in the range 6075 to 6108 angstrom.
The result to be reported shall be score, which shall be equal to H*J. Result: 0.7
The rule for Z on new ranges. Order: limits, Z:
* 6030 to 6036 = 17.02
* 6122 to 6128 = 16.12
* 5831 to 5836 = 17.03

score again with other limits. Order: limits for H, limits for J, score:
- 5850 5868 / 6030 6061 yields 0.5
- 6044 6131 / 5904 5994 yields 1.4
